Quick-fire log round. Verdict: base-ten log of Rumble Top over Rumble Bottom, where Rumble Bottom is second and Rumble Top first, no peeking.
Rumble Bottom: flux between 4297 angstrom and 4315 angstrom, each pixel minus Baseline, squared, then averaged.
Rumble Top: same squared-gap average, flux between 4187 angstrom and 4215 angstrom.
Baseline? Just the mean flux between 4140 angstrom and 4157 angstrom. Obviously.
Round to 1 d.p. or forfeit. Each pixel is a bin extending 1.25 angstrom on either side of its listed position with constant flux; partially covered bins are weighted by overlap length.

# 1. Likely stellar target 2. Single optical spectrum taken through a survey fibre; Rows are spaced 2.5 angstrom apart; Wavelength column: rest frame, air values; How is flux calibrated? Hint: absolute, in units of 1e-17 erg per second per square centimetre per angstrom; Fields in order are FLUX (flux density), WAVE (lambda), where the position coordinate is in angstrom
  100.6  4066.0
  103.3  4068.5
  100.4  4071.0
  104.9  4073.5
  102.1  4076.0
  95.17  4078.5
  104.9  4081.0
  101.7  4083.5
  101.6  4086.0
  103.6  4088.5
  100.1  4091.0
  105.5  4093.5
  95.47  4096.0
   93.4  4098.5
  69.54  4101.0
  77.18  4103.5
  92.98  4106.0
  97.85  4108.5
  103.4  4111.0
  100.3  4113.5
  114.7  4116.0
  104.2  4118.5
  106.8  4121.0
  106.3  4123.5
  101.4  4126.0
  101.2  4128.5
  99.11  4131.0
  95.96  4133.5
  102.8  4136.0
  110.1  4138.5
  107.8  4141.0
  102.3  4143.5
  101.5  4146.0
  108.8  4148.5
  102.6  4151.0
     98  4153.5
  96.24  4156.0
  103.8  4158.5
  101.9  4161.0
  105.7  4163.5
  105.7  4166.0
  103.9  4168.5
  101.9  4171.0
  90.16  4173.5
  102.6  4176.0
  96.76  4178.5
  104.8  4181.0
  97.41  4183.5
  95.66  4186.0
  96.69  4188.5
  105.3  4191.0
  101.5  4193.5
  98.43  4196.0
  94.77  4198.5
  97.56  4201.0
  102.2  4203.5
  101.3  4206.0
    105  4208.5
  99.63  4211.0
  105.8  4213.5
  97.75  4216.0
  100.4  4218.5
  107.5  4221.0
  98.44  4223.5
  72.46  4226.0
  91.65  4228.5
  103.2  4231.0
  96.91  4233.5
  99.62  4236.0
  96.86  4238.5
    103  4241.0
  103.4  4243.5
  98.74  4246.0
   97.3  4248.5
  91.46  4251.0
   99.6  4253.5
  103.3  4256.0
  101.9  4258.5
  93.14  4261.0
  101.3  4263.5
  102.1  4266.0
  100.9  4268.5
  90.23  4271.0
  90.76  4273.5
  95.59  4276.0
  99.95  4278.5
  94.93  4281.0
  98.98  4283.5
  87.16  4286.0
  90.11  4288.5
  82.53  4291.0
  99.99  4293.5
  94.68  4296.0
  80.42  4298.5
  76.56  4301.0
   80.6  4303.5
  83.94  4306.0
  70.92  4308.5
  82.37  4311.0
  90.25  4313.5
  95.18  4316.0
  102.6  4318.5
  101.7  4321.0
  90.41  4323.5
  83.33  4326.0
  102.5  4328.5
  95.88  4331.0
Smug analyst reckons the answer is -1.5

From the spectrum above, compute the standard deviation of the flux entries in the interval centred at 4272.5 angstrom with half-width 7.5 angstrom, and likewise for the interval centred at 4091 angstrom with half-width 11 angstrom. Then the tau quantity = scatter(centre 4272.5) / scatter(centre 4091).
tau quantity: 0.5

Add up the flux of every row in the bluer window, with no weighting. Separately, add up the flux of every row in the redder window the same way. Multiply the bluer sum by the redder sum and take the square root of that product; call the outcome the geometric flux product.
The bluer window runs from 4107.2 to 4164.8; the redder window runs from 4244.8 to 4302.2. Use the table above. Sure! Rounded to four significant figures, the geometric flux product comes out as 2270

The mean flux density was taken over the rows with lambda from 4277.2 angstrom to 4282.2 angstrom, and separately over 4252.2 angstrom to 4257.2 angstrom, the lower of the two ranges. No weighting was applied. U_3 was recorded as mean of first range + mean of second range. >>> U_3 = 199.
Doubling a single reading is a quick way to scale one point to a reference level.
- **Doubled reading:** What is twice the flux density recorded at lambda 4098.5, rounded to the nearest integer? 187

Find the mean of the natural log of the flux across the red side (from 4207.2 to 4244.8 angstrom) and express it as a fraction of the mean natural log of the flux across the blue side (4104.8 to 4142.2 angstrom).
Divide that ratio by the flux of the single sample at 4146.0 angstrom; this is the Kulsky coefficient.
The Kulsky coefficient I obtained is 0.0098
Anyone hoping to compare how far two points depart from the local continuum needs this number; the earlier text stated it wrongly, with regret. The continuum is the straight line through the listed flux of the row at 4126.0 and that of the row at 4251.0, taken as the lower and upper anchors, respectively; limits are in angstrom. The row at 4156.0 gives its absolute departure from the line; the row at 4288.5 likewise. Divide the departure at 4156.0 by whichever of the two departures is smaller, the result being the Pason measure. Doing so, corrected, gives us 1.7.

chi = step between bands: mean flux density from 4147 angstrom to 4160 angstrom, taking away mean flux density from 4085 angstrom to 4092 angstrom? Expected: 0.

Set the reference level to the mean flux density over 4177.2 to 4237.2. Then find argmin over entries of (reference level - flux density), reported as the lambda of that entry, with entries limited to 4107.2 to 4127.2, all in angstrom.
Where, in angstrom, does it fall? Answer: 4116.0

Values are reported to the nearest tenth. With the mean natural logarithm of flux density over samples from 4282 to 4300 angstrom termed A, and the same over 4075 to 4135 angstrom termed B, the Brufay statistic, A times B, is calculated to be 20.7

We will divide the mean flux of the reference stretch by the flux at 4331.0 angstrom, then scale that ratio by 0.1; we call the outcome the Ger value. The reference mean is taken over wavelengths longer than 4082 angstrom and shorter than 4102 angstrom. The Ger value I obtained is 0.101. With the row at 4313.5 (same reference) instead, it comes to 0.107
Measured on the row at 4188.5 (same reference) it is 0.100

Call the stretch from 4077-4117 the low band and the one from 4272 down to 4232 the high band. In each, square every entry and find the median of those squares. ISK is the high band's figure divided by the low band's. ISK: 0.99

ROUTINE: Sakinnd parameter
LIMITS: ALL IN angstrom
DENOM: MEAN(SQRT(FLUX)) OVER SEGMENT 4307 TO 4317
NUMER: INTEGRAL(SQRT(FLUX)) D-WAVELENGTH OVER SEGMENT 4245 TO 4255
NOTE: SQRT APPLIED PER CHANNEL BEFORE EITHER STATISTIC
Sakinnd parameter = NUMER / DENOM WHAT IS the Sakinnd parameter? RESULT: 10.7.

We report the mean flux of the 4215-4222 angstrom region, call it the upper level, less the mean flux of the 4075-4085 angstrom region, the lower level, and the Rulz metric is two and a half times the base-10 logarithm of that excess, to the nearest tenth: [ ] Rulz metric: -0.1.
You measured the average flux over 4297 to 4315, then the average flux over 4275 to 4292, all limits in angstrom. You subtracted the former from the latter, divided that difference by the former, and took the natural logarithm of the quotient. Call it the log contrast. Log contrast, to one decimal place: -1.9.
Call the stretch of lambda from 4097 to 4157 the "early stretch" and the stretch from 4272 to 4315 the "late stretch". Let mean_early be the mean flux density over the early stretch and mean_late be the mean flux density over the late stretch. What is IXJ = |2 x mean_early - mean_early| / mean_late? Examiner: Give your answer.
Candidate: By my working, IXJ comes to 1.13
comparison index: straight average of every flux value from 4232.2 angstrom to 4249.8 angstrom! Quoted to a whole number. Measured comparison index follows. 99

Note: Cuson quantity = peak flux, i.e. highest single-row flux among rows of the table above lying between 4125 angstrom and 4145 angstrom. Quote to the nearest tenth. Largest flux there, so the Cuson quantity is 110.1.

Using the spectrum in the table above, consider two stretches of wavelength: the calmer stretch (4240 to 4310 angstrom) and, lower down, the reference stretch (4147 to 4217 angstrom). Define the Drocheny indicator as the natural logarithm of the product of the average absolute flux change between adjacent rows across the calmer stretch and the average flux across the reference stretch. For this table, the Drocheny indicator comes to 6.38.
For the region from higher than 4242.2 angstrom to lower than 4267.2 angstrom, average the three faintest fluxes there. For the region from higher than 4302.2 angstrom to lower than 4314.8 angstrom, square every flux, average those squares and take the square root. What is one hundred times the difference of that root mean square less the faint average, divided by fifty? -24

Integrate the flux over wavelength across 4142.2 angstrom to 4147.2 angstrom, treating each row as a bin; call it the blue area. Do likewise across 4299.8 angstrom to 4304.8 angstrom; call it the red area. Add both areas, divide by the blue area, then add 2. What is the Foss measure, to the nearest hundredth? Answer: 3.77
